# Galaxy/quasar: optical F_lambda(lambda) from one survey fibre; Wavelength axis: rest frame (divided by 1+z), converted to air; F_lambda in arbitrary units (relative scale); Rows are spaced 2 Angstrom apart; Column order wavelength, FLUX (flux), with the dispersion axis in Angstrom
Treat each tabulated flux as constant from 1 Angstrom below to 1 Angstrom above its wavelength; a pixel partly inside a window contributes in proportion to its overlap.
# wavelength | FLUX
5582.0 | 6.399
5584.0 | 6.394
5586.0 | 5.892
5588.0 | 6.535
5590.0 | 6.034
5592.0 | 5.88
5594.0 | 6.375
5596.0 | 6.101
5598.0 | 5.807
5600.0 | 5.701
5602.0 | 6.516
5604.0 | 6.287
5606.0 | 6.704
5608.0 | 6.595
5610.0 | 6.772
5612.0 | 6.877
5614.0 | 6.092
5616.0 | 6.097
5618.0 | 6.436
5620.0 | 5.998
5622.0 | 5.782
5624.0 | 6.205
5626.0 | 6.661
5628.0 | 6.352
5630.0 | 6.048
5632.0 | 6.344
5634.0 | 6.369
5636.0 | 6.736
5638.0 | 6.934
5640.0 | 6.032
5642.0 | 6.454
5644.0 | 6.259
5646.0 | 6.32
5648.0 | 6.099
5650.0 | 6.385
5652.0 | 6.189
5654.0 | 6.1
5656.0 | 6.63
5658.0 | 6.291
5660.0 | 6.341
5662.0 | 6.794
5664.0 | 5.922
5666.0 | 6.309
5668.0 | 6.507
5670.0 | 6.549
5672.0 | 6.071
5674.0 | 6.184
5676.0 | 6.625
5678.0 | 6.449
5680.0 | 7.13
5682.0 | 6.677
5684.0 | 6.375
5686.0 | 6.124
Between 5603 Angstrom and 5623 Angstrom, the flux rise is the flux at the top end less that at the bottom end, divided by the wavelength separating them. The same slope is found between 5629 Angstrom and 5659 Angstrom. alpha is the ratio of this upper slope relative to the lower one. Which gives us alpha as -0.31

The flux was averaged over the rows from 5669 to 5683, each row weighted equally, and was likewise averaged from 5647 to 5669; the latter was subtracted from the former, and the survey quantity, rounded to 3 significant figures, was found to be 0.202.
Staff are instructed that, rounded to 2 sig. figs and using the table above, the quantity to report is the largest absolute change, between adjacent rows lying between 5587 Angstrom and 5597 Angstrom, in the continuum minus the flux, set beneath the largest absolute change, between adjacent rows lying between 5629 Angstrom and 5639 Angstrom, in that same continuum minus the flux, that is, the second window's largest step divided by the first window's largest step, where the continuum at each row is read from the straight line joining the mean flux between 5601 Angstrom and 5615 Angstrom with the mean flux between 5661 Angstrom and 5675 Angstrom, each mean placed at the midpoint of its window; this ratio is 0.75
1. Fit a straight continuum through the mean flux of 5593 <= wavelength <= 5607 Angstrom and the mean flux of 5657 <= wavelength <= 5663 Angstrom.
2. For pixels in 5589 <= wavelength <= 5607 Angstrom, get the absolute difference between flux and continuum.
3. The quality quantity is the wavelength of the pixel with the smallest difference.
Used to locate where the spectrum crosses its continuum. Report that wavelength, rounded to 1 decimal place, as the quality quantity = 5604.0 Angstrom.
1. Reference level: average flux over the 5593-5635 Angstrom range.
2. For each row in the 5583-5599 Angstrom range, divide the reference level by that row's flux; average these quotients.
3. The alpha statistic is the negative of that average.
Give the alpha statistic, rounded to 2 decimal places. -1.03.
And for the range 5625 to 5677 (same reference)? -0.99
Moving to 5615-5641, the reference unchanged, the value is -1.00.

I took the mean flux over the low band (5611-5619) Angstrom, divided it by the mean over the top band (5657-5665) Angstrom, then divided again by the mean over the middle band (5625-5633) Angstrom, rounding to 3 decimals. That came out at 0.158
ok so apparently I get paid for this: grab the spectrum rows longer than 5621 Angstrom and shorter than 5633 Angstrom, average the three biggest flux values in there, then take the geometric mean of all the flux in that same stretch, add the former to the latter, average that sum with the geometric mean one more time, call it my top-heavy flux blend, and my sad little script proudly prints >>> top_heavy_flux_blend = 9.45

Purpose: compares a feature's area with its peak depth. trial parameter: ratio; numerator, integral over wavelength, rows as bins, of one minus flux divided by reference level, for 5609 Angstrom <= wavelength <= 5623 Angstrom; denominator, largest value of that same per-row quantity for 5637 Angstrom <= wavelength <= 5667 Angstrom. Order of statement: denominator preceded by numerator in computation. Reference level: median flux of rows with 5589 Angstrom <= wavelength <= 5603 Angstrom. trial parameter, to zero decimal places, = -32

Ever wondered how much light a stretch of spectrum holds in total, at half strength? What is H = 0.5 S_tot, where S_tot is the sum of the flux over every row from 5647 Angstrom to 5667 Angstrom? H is 32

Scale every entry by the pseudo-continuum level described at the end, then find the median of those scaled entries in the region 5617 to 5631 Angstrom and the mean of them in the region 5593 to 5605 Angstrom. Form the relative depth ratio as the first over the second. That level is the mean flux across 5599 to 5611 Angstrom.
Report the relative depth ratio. 1.012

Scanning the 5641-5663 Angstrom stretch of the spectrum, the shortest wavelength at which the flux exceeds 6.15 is 5642.0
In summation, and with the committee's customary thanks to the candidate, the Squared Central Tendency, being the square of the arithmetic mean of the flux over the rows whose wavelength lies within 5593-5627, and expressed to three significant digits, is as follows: 39.6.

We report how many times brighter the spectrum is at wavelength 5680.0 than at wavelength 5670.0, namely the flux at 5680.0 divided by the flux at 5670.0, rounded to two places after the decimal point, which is 1.09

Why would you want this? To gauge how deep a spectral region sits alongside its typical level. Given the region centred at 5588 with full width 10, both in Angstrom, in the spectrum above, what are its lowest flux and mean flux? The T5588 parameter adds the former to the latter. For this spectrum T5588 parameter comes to 12.0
